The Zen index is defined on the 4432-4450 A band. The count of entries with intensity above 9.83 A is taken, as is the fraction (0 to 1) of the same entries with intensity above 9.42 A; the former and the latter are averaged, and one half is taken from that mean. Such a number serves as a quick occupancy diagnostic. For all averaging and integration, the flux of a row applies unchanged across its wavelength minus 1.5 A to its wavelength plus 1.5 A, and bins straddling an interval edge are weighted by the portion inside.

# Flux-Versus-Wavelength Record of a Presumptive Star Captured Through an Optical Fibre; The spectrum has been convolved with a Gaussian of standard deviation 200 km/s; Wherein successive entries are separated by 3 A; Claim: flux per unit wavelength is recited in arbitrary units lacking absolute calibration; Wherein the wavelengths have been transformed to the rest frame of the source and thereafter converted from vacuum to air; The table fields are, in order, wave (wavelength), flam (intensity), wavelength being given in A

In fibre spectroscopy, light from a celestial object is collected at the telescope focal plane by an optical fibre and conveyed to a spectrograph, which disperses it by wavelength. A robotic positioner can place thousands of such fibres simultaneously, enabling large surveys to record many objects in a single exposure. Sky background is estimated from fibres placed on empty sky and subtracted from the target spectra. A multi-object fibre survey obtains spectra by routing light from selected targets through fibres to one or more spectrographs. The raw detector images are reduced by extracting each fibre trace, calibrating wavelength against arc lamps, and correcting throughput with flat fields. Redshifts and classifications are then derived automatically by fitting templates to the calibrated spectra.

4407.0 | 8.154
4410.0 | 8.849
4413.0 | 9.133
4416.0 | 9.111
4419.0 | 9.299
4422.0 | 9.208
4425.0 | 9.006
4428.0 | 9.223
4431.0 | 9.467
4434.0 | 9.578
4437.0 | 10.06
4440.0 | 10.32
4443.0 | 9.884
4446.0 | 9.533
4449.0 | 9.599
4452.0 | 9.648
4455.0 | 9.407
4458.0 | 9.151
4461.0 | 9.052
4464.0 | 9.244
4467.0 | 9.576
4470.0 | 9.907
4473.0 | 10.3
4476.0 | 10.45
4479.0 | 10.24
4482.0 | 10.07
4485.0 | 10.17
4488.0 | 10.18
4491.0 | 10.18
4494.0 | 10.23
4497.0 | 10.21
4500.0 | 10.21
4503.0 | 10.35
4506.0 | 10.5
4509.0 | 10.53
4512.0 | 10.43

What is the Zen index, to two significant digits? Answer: 1.5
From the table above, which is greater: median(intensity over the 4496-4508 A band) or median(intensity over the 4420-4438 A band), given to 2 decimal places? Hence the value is 10.28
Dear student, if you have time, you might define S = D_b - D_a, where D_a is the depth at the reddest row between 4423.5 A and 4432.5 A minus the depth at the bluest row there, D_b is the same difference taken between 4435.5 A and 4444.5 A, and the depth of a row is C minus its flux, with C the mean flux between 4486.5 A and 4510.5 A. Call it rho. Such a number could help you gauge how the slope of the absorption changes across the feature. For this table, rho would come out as 0.6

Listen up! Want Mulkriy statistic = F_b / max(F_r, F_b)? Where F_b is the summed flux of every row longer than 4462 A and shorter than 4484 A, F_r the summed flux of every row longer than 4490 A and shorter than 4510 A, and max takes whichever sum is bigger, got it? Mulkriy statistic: 0.97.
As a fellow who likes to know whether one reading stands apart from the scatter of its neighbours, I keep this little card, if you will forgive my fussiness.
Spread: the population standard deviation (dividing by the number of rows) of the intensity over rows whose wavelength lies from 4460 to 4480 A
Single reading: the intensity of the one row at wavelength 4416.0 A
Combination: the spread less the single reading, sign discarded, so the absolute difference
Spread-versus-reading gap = 8.60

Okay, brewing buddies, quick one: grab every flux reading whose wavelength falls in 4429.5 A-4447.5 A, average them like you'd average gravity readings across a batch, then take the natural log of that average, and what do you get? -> 2.28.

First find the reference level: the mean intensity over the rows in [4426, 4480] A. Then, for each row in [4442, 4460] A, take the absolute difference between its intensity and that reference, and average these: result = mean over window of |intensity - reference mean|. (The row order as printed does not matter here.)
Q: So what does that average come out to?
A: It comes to 0.23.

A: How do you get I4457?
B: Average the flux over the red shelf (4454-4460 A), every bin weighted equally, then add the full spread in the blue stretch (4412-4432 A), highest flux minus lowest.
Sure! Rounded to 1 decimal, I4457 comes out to 9.7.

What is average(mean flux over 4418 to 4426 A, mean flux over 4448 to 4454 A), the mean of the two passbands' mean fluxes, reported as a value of 9.4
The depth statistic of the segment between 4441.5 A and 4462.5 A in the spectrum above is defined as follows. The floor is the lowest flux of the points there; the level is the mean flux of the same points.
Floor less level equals -0.4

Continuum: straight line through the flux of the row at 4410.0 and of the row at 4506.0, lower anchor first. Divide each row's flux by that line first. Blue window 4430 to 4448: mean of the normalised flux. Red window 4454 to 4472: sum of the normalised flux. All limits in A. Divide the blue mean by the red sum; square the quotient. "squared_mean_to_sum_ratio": 0.0330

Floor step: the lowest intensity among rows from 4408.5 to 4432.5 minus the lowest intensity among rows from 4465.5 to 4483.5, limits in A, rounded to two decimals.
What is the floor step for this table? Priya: -0.73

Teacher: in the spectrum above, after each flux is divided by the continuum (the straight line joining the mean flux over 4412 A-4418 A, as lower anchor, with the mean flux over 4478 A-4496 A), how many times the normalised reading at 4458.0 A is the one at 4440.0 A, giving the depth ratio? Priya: 1.16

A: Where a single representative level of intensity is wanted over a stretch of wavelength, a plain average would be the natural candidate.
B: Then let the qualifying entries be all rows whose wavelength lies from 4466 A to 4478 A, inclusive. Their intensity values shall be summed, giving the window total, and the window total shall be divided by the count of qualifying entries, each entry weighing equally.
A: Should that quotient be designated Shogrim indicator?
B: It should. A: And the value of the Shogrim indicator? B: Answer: 10.1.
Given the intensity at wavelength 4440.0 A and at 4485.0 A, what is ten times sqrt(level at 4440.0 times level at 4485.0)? 102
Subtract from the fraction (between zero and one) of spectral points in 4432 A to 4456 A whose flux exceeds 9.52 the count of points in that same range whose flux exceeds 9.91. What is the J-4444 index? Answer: -1.1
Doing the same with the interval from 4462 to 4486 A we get -4.1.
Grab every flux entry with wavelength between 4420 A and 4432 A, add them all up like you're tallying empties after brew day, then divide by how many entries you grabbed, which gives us 9.2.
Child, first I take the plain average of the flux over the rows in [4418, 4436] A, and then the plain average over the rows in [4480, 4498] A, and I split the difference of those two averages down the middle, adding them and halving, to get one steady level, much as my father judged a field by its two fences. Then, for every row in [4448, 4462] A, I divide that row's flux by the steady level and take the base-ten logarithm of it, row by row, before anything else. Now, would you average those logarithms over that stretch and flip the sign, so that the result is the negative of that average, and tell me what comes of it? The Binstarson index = 0.017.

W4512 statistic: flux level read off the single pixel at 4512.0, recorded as 10.43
